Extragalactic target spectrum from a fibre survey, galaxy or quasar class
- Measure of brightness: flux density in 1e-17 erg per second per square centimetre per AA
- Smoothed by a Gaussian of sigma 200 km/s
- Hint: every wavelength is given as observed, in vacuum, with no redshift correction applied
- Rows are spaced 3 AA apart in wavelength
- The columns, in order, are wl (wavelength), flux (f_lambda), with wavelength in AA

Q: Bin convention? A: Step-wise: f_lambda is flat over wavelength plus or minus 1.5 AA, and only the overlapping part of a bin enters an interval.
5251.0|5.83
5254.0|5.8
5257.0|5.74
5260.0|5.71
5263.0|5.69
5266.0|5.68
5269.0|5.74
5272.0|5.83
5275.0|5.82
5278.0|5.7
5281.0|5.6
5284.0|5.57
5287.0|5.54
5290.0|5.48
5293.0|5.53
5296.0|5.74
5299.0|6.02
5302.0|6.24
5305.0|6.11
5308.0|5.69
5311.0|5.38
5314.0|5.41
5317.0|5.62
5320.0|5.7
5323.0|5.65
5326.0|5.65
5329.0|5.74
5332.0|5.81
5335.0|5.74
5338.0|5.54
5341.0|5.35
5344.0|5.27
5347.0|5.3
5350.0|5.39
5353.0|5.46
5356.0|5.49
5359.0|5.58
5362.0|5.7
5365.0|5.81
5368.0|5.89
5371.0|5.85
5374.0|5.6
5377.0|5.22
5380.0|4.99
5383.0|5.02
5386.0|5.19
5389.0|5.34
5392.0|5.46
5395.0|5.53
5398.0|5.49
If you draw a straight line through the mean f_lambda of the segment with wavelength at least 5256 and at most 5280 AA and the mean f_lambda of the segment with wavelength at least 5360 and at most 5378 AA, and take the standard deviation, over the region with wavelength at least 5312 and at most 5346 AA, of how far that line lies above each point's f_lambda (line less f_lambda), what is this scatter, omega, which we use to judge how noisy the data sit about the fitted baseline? 0.17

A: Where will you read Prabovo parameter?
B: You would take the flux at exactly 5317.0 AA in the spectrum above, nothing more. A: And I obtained 5.62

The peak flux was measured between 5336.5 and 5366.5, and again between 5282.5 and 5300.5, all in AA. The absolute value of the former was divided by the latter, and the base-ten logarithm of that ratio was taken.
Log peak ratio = -0.02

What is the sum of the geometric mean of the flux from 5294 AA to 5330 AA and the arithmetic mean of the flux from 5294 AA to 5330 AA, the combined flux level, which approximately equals 11.5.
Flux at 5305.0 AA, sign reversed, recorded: -6.11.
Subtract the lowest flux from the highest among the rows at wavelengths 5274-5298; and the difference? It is 0.3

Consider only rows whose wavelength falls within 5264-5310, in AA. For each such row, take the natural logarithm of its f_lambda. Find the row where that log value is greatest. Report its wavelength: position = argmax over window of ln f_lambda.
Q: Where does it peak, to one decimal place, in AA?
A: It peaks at 5302.0 AA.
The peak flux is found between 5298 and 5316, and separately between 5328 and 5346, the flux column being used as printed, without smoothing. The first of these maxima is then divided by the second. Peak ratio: 1.07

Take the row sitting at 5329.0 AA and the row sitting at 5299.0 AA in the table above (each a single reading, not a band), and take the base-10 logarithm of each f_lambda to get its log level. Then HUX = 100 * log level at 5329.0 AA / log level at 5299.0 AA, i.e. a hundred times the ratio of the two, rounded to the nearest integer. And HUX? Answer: 97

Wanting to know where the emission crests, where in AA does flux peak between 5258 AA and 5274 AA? 5272.0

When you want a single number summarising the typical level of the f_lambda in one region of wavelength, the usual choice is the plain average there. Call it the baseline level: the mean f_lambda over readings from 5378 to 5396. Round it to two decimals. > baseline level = 5.25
